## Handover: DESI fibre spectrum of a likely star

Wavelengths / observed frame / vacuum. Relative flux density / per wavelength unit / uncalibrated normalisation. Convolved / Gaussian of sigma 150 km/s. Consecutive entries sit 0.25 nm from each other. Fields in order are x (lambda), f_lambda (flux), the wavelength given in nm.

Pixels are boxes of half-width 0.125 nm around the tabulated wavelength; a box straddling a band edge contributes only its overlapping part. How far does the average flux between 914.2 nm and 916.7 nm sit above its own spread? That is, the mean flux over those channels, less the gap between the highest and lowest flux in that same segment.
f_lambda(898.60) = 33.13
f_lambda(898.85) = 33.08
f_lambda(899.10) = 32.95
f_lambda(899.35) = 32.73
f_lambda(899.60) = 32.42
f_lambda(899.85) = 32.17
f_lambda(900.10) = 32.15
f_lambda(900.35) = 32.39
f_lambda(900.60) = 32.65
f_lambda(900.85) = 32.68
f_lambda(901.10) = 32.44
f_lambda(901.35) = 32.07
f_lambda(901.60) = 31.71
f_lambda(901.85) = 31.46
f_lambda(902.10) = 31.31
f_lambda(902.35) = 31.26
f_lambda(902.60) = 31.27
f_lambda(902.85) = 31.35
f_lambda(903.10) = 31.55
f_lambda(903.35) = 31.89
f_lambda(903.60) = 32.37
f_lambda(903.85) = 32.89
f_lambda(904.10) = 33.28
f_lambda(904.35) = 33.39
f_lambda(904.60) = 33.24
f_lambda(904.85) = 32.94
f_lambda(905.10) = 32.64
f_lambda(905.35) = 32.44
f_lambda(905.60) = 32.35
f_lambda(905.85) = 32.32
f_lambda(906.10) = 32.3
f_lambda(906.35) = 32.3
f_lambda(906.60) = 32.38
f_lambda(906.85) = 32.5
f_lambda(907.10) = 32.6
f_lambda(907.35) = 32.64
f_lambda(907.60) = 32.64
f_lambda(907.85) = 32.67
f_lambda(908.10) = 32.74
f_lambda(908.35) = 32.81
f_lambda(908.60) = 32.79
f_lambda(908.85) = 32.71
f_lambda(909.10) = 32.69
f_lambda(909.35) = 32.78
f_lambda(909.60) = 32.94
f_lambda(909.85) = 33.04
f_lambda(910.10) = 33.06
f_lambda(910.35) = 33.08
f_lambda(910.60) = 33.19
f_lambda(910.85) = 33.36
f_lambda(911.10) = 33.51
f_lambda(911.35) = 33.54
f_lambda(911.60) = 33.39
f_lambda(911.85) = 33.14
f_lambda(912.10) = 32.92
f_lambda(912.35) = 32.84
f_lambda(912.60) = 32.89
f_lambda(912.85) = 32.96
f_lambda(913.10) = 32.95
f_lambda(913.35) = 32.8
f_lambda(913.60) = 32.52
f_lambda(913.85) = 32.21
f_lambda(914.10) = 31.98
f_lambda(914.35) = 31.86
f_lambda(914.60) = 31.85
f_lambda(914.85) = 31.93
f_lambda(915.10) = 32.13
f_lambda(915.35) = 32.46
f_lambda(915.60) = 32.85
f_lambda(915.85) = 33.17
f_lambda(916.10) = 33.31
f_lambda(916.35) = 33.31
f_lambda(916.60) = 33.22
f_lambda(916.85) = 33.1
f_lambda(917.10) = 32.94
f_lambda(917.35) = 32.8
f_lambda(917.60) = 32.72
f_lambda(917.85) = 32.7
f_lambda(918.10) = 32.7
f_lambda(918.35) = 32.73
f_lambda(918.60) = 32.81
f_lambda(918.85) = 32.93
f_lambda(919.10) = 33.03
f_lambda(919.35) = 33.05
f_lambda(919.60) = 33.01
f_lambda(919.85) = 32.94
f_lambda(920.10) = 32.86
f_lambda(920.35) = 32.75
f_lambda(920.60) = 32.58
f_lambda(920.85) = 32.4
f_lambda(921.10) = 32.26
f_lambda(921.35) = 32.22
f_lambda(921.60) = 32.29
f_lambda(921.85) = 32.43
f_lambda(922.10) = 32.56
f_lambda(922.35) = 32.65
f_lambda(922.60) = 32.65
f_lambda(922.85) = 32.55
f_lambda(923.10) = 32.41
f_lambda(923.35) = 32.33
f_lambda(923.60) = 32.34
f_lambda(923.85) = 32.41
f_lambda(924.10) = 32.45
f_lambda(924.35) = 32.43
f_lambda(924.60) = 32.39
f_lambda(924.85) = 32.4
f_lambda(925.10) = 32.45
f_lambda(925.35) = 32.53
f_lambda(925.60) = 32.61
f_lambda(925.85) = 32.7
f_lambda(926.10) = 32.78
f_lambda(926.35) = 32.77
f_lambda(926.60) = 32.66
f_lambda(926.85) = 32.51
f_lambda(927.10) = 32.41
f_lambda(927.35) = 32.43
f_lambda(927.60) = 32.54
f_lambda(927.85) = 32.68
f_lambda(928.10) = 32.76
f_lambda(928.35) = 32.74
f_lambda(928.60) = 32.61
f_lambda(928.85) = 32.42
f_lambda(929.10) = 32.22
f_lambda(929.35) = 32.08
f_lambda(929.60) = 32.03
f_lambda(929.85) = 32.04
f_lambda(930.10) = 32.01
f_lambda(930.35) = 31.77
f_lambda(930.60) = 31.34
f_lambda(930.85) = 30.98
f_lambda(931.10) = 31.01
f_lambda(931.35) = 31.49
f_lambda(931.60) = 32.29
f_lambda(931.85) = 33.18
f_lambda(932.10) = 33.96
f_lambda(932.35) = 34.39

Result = 31.1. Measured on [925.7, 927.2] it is 32.3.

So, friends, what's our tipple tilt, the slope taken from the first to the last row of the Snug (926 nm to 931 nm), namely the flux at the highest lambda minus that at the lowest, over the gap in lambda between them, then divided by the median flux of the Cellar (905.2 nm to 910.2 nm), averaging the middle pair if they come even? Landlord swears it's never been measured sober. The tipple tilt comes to -0.012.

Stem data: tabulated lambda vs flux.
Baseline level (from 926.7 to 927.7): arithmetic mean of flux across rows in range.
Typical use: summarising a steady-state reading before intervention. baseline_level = 32.5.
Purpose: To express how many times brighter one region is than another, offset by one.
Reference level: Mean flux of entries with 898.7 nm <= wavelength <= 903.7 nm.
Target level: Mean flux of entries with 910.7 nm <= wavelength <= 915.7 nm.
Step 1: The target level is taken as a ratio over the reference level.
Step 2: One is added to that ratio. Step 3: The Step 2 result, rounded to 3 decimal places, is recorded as 2.019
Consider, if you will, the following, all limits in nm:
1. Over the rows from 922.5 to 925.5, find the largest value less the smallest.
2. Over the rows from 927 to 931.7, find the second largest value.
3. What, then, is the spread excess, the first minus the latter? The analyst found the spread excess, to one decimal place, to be -32.4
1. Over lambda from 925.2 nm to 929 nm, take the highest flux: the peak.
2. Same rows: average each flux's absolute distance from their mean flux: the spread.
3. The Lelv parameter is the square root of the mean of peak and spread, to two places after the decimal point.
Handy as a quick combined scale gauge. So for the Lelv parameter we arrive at 4.06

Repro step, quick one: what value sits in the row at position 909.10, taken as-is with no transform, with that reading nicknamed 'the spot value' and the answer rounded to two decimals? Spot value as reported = 32.69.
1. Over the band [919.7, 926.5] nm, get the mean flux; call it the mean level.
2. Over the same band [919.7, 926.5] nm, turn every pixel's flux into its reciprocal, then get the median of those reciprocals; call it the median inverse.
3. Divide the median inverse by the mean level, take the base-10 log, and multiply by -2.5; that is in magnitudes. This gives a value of 7.559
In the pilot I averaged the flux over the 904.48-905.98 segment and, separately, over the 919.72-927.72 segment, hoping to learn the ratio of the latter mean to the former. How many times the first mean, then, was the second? 0.996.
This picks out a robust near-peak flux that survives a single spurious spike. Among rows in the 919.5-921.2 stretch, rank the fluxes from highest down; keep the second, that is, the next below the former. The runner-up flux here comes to 32.94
